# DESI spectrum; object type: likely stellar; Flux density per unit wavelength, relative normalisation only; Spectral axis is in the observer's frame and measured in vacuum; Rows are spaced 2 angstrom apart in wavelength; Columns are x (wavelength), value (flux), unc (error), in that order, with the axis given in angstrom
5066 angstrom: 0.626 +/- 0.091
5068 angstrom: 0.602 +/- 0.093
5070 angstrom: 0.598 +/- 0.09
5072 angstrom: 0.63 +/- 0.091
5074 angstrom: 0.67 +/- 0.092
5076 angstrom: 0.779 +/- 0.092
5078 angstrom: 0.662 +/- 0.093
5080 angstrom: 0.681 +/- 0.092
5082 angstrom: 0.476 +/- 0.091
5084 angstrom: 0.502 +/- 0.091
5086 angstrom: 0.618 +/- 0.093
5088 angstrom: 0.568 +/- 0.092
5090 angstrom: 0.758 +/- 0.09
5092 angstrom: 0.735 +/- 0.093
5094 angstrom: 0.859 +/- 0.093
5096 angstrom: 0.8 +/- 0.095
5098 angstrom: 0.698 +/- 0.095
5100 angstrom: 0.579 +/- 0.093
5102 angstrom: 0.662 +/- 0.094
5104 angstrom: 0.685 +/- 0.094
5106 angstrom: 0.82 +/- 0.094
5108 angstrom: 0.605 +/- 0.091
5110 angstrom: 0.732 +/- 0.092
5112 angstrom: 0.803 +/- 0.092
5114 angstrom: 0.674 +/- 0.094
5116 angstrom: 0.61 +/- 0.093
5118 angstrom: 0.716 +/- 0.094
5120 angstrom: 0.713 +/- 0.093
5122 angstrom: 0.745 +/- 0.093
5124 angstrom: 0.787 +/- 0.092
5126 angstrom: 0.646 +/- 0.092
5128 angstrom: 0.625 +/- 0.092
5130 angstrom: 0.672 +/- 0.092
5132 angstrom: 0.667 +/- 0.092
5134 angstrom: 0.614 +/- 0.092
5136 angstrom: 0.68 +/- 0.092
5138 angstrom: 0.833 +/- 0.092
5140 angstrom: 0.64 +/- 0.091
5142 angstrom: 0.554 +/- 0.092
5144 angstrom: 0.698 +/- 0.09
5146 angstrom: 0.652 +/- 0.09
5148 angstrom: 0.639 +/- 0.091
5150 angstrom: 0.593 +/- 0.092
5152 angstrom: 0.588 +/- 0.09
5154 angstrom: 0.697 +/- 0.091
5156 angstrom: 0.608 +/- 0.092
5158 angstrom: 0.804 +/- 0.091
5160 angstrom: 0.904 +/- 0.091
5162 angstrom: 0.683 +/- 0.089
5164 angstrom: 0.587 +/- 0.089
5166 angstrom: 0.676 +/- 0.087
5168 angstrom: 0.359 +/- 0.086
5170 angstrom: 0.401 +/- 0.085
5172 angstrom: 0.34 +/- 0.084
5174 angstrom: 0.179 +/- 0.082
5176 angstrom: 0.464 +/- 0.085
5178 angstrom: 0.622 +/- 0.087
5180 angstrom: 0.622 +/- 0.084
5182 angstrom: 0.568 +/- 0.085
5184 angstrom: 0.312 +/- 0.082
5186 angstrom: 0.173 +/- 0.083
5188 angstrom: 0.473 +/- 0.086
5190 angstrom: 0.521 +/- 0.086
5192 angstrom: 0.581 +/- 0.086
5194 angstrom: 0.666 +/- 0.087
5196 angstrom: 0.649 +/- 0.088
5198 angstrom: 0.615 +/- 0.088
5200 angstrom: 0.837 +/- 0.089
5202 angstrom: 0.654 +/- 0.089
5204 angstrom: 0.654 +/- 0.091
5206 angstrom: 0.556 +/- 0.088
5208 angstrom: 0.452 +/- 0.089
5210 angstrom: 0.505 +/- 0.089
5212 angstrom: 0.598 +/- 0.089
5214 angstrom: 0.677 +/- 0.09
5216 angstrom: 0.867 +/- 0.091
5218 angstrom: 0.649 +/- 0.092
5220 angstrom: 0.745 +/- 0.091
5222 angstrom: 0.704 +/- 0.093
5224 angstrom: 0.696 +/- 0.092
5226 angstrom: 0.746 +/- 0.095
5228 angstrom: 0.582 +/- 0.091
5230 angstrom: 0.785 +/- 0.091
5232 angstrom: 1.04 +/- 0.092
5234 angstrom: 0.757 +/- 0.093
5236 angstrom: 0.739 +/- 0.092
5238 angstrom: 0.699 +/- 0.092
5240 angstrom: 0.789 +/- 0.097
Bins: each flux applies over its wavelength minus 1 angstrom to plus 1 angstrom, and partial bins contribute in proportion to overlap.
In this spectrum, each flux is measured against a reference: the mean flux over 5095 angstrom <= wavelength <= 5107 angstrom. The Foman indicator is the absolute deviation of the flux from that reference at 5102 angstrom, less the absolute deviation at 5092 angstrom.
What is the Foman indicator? 0.018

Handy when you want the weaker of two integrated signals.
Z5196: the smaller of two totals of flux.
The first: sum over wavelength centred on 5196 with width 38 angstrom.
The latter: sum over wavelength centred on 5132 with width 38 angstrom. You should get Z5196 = 10.7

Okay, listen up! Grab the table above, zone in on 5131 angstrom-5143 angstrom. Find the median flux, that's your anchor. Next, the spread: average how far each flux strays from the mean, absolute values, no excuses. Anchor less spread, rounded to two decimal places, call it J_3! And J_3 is 0.59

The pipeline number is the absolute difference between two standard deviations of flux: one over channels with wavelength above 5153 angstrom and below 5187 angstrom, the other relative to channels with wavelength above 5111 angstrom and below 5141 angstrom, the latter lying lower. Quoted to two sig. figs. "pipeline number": 0.14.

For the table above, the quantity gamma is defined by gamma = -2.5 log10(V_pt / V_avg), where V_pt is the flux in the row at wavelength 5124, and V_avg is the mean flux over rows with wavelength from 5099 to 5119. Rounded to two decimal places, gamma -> -0.15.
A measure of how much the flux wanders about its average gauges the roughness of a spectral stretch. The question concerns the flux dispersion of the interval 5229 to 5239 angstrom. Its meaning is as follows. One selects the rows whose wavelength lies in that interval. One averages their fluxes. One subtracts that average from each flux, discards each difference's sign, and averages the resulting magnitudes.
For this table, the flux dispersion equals 0.094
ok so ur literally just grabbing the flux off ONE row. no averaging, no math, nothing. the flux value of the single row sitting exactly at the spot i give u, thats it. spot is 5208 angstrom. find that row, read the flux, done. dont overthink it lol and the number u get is 0.452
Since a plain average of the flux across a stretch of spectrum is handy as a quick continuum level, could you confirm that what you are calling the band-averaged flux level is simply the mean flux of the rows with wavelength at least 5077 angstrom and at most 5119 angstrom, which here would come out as 0.678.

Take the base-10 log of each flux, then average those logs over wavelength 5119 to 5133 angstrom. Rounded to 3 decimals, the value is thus -0.160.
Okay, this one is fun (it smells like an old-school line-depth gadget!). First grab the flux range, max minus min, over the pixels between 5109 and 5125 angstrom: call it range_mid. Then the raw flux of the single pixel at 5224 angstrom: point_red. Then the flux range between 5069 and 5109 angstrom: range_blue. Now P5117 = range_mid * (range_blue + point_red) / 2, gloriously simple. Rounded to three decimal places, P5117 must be 0.104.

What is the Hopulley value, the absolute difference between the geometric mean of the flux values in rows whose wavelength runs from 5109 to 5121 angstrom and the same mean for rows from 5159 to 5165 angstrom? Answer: 0.007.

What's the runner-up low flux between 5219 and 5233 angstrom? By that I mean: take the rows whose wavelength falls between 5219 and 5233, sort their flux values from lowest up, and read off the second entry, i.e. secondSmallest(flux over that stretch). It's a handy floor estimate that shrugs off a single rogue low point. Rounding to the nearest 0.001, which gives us 0.696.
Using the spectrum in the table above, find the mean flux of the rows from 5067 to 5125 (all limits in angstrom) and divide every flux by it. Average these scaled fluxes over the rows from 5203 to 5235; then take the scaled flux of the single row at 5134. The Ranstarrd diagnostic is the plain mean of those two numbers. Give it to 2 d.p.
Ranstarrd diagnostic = 0.96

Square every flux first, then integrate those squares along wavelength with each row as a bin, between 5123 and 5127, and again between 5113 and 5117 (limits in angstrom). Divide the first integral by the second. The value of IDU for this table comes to 1.3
